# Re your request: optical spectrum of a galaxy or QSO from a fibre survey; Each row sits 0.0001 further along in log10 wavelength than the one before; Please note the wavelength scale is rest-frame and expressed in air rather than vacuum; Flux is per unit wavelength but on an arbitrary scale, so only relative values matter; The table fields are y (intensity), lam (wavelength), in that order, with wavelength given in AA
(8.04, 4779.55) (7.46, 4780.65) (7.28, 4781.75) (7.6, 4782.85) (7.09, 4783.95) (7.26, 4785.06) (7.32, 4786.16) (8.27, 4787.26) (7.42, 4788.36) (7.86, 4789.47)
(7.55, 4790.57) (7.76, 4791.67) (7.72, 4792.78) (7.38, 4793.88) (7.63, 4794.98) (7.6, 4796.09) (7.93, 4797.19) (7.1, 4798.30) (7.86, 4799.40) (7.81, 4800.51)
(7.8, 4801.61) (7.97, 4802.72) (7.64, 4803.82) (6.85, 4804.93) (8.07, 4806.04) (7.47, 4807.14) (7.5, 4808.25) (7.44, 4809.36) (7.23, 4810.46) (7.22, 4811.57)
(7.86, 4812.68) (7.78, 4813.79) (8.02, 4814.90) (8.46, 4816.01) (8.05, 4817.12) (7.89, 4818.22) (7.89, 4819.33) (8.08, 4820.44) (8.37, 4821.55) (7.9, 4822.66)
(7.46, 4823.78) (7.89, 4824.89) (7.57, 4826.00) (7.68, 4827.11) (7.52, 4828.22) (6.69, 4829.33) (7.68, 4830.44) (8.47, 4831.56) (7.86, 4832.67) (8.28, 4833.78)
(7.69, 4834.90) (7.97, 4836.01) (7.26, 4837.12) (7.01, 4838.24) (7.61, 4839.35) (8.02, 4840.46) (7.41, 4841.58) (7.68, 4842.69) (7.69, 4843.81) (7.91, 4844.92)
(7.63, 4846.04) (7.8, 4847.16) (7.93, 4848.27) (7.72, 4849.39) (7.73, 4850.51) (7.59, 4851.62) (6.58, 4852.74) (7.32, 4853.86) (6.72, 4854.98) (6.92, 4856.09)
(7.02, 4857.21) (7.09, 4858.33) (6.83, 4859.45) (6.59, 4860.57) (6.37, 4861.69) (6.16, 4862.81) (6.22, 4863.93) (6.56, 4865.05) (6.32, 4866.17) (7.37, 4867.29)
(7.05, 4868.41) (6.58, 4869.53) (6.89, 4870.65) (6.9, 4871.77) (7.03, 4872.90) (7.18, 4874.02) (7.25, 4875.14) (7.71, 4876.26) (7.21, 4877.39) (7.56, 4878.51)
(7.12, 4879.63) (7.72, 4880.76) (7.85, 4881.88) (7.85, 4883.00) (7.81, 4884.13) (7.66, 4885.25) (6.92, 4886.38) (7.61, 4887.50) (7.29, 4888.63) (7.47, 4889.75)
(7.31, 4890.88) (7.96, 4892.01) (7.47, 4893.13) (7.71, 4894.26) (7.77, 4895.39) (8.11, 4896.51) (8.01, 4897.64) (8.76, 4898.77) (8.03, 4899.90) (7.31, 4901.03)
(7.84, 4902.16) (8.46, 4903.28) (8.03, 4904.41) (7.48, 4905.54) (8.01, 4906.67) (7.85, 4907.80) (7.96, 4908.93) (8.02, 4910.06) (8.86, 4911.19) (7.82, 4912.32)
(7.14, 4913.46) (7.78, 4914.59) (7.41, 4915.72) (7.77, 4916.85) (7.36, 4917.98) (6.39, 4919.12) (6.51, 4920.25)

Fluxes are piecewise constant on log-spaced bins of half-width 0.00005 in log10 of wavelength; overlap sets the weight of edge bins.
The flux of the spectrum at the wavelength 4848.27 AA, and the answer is 7.93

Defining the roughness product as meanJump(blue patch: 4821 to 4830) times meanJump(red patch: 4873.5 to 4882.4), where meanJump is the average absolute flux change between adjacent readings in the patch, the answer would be 0.144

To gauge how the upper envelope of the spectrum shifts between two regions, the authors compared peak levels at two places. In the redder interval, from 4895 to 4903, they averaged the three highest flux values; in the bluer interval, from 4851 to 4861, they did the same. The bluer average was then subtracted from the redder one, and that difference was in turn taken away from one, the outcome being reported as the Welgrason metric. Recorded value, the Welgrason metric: 0.0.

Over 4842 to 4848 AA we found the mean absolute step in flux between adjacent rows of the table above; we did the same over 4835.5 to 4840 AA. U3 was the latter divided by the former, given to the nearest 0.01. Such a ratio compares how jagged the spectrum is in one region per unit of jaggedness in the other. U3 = 3.06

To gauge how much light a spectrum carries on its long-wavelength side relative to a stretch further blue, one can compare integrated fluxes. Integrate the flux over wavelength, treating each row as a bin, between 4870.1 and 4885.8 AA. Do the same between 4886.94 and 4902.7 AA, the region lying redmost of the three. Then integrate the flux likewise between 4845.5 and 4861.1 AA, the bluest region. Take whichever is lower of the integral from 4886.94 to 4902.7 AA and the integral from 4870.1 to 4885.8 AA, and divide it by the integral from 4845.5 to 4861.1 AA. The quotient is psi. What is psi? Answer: 1.03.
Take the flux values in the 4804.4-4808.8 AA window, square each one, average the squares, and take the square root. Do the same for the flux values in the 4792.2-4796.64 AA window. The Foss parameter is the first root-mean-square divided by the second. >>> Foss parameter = 0.99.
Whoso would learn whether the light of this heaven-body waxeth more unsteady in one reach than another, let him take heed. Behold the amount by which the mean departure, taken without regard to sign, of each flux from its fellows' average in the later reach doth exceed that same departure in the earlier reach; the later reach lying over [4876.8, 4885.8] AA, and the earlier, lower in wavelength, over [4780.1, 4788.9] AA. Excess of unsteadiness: -0.01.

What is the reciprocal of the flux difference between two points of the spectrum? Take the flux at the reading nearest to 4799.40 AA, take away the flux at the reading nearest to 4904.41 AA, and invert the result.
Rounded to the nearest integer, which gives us -6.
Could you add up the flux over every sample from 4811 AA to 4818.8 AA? 55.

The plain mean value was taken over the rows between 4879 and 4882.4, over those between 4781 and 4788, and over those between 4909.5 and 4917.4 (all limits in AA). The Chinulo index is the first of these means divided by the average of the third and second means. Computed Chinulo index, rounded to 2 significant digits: 0.99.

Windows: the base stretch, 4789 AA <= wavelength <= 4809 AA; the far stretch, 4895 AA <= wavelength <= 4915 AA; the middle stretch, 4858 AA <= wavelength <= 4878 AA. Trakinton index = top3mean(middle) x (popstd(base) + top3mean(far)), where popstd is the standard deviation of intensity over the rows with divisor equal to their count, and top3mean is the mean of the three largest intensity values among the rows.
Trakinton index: 66.9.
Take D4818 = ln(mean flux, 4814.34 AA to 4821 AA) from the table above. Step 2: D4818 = 2.09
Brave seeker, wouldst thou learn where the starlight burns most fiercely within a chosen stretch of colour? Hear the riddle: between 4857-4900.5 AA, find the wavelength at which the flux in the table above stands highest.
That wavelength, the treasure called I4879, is 4898.77 AA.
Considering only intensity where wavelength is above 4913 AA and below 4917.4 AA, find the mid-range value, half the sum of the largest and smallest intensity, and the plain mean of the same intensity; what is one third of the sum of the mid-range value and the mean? 5.00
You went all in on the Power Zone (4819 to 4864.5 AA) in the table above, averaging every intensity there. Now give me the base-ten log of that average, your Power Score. 0.87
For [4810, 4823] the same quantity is 0.90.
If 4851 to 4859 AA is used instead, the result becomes 0.85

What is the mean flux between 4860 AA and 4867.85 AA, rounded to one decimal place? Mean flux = 6.5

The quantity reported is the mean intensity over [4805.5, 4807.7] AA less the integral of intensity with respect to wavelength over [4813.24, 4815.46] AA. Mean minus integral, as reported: -9.7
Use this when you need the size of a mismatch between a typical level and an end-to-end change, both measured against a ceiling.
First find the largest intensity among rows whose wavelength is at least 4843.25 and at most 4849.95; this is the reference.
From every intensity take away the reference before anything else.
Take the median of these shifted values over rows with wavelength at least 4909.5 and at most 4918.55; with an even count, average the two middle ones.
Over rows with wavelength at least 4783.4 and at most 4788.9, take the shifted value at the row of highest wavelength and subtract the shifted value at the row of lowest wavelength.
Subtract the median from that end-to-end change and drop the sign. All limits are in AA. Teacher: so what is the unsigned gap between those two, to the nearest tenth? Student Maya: 0.5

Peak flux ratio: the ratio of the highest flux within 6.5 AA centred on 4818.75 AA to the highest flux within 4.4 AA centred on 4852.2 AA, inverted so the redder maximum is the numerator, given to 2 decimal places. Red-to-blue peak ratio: 0.91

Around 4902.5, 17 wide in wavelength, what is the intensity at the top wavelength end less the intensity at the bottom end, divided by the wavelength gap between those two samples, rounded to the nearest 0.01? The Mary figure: 0.02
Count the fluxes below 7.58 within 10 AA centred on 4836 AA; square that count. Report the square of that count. 4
